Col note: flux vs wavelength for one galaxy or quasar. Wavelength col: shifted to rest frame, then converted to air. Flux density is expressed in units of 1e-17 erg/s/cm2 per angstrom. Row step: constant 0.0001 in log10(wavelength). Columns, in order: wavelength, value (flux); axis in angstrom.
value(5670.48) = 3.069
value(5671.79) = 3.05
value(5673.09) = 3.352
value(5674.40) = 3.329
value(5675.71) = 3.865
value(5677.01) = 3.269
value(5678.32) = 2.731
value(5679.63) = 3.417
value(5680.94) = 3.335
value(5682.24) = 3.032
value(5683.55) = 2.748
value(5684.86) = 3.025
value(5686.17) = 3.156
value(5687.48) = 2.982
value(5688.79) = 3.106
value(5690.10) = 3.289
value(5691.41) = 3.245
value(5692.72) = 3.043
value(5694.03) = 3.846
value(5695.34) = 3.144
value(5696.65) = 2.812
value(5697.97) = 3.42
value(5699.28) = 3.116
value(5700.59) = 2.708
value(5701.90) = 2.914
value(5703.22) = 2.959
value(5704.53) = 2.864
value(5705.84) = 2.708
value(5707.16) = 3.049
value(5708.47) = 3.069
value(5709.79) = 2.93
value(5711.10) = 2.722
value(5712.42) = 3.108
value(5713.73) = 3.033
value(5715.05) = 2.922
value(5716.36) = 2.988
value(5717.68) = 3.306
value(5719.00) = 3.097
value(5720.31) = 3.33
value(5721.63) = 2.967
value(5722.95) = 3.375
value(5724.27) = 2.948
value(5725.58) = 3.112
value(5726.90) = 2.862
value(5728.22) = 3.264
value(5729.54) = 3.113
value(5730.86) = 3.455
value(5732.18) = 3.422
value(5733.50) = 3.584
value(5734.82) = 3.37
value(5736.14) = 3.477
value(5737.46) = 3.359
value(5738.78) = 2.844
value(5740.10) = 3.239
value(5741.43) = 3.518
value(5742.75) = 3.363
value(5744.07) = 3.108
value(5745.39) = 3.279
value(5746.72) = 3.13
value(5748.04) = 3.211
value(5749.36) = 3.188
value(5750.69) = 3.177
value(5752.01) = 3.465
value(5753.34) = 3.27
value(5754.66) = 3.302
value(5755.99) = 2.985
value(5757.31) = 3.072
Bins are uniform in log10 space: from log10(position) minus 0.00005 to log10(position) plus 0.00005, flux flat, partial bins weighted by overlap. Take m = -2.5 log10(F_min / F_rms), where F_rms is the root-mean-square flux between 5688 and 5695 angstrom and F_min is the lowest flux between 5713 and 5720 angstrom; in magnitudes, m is 0.14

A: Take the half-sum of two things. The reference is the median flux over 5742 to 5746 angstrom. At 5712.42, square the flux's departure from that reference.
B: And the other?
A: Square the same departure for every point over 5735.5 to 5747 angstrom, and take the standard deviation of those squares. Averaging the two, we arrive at 0.04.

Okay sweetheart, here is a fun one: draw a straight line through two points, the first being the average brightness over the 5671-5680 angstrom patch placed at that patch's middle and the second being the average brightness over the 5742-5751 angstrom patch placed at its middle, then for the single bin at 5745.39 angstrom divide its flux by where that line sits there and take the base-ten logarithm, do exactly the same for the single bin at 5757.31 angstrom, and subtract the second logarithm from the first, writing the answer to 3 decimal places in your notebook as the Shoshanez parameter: 0.027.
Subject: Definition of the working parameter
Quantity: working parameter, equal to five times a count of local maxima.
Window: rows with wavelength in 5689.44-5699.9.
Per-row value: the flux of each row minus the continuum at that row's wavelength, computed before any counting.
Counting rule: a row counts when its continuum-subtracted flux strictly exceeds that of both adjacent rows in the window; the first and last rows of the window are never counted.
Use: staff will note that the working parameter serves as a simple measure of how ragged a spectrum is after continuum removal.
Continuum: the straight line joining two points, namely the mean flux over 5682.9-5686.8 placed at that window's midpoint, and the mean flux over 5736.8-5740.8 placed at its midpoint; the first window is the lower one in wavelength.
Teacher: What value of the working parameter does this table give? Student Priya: 10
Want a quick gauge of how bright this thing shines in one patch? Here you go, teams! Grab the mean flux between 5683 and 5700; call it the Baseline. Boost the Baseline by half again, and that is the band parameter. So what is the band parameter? 4.72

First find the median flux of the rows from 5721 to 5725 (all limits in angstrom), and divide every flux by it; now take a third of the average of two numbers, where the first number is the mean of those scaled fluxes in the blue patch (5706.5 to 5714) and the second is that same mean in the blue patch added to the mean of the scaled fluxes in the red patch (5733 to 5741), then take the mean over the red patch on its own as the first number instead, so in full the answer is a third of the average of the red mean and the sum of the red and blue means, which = 0.540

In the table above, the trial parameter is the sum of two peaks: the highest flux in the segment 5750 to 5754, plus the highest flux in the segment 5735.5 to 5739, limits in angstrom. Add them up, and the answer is 6.9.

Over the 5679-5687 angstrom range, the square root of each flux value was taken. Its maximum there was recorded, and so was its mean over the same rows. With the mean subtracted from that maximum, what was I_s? 0.084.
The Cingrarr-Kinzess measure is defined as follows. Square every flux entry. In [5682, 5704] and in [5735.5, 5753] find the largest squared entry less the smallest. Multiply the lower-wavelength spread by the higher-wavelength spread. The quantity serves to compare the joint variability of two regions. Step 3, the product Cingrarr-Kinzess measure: 32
